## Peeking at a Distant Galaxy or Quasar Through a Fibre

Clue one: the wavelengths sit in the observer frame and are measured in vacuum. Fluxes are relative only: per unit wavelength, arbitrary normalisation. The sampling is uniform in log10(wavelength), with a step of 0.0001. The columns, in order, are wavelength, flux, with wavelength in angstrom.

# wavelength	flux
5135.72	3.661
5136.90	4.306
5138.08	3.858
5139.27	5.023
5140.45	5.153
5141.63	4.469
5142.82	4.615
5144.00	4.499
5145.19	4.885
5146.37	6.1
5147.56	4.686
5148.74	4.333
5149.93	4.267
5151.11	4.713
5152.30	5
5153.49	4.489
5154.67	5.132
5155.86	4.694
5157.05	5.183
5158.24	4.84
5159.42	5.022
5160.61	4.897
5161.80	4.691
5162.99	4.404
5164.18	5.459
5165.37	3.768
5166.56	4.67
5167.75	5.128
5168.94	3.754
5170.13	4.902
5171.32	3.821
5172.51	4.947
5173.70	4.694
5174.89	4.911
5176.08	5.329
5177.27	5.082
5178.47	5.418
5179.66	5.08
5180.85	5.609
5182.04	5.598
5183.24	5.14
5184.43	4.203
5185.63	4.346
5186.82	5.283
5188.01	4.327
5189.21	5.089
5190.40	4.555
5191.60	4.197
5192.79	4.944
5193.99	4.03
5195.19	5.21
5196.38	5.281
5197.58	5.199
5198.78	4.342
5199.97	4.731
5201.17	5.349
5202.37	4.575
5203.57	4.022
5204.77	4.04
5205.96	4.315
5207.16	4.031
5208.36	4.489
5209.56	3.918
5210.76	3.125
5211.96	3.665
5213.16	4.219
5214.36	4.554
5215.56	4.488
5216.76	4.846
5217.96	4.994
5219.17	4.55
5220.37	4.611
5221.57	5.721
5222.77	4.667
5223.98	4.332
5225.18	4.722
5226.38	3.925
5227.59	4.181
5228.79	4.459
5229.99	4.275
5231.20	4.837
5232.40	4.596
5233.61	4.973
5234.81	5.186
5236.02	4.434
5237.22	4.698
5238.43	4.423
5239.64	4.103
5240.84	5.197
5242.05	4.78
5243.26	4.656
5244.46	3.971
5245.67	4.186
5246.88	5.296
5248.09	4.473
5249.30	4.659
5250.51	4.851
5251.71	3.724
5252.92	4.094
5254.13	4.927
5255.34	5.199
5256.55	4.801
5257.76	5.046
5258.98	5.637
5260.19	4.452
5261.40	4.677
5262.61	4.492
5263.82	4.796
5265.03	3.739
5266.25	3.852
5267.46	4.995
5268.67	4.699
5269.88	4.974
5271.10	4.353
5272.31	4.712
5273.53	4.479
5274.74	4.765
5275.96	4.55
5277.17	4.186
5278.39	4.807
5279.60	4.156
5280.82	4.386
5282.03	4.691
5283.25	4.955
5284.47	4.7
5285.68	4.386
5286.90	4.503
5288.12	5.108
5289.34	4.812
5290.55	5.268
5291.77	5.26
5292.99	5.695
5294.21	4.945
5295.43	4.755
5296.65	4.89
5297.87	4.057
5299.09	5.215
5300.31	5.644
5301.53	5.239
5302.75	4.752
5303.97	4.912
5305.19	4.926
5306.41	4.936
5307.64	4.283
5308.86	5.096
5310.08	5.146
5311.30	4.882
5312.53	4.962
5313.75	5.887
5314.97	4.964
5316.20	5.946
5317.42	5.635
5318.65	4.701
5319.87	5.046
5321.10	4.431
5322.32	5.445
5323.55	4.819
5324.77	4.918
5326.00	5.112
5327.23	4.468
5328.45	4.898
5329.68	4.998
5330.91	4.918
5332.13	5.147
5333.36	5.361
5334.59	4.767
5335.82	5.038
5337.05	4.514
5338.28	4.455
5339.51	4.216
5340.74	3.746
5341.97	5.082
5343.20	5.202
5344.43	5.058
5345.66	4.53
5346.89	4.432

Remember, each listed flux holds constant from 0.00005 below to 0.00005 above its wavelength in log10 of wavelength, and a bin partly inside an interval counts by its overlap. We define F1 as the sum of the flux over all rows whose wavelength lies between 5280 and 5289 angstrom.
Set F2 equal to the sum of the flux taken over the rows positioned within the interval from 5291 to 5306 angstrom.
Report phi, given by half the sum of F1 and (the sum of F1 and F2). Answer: 63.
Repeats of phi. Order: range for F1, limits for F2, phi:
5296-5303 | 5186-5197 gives 51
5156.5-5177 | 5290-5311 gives 123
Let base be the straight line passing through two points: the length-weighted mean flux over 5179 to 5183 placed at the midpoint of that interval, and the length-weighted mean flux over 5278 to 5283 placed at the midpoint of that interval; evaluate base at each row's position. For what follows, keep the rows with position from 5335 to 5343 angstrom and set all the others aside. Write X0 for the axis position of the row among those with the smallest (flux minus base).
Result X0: 5340.74 angstrom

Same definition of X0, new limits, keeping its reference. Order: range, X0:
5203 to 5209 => 5203.57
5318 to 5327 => 5321.10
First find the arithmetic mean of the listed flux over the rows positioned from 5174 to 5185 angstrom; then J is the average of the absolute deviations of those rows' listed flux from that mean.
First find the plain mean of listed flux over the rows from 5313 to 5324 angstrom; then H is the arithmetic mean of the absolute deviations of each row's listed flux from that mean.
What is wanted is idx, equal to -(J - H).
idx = 0.16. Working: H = 0.46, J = 0.30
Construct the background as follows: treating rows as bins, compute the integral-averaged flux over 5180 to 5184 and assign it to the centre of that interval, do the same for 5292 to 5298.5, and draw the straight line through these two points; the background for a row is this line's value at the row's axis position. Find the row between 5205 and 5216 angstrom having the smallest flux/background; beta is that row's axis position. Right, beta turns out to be 5210.76 angstrom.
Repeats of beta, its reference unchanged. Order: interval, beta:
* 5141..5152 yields 5149.93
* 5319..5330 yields 5321.10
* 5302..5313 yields 5307.64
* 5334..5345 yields 5340.74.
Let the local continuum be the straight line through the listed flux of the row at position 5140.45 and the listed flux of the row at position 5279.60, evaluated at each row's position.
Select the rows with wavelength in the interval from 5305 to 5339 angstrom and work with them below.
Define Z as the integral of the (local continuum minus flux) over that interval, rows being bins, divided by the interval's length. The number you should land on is -1.1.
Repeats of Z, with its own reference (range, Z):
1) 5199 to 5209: 0.3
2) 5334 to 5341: -0.7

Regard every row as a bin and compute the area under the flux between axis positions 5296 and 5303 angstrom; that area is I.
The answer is 35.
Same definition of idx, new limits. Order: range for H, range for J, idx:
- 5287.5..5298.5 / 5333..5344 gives -0.11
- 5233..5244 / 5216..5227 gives -0.04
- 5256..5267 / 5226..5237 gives 0.11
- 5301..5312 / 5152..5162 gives 0.00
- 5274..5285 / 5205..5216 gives -0.13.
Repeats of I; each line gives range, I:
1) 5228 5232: 18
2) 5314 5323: 47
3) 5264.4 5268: 15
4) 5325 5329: 19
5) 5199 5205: 27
